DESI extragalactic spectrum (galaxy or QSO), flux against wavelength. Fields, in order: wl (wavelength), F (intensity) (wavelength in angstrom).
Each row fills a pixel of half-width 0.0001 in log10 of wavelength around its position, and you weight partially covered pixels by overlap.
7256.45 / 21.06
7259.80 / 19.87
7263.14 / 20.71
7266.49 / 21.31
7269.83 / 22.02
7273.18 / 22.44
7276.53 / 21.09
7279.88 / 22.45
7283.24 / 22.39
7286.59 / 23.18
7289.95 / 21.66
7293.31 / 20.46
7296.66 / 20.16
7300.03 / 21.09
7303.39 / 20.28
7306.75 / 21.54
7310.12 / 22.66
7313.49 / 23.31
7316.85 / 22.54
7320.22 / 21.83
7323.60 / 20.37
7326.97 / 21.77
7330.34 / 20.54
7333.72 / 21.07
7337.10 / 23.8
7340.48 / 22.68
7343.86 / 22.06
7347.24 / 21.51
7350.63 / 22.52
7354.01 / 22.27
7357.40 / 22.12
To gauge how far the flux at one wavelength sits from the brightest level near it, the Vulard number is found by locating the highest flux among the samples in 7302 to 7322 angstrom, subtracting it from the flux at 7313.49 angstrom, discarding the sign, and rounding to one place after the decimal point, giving 0.0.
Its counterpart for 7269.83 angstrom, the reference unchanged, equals 1.3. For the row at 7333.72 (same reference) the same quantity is 2.2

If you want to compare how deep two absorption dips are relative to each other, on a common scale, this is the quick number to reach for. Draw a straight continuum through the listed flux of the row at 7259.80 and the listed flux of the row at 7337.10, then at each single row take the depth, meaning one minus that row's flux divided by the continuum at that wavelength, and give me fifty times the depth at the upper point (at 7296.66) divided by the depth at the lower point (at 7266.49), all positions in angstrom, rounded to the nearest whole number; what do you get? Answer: -67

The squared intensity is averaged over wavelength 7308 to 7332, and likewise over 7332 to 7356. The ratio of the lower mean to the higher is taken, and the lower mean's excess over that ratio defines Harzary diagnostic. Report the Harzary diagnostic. 478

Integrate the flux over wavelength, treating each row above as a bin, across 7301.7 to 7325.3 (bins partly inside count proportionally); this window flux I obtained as 514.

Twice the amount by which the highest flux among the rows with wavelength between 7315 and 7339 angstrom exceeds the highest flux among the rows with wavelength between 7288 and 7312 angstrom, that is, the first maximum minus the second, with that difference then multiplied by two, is 2.3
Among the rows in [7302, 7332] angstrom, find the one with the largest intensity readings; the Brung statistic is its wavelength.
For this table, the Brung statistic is 7313.49 angstrom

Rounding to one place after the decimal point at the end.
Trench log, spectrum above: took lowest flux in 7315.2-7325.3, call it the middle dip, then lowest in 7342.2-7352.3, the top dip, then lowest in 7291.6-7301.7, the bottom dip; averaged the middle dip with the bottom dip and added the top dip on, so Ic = 41.8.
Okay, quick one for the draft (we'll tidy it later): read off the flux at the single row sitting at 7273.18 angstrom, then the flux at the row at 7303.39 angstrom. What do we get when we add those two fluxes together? 42.7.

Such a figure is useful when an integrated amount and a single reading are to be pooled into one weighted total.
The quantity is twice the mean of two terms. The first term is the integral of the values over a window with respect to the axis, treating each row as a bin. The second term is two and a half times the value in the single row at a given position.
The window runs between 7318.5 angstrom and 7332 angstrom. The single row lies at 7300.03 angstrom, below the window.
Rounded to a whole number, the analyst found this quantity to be 338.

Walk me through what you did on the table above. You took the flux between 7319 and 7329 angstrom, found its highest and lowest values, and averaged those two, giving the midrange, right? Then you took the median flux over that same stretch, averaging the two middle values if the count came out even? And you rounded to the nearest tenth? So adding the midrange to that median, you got 42.9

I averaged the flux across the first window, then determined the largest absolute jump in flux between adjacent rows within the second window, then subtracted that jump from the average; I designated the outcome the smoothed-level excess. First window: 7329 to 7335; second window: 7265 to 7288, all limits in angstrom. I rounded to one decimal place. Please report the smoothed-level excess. 19.4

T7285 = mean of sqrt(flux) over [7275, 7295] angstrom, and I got 4.68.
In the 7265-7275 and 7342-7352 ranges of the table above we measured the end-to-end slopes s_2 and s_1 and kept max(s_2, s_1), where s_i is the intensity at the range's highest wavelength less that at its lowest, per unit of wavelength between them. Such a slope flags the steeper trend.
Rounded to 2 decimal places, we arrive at 0.17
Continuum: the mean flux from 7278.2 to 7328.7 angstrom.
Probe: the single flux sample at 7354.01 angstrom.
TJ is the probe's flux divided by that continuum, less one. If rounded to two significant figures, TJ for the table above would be 0.026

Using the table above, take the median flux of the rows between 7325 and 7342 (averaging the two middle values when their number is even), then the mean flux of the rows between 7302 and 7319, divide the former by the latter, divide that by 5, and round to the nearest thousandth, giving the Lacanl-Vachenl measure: 0.197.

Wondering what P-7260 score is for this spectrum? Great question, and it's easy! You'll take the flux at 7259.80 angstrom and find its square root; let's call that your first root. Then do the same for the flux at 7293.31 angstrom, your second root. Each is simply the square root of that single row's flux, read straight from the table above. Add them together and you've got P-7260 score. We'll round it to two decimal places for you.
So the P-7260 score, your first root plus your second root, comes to 8.98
